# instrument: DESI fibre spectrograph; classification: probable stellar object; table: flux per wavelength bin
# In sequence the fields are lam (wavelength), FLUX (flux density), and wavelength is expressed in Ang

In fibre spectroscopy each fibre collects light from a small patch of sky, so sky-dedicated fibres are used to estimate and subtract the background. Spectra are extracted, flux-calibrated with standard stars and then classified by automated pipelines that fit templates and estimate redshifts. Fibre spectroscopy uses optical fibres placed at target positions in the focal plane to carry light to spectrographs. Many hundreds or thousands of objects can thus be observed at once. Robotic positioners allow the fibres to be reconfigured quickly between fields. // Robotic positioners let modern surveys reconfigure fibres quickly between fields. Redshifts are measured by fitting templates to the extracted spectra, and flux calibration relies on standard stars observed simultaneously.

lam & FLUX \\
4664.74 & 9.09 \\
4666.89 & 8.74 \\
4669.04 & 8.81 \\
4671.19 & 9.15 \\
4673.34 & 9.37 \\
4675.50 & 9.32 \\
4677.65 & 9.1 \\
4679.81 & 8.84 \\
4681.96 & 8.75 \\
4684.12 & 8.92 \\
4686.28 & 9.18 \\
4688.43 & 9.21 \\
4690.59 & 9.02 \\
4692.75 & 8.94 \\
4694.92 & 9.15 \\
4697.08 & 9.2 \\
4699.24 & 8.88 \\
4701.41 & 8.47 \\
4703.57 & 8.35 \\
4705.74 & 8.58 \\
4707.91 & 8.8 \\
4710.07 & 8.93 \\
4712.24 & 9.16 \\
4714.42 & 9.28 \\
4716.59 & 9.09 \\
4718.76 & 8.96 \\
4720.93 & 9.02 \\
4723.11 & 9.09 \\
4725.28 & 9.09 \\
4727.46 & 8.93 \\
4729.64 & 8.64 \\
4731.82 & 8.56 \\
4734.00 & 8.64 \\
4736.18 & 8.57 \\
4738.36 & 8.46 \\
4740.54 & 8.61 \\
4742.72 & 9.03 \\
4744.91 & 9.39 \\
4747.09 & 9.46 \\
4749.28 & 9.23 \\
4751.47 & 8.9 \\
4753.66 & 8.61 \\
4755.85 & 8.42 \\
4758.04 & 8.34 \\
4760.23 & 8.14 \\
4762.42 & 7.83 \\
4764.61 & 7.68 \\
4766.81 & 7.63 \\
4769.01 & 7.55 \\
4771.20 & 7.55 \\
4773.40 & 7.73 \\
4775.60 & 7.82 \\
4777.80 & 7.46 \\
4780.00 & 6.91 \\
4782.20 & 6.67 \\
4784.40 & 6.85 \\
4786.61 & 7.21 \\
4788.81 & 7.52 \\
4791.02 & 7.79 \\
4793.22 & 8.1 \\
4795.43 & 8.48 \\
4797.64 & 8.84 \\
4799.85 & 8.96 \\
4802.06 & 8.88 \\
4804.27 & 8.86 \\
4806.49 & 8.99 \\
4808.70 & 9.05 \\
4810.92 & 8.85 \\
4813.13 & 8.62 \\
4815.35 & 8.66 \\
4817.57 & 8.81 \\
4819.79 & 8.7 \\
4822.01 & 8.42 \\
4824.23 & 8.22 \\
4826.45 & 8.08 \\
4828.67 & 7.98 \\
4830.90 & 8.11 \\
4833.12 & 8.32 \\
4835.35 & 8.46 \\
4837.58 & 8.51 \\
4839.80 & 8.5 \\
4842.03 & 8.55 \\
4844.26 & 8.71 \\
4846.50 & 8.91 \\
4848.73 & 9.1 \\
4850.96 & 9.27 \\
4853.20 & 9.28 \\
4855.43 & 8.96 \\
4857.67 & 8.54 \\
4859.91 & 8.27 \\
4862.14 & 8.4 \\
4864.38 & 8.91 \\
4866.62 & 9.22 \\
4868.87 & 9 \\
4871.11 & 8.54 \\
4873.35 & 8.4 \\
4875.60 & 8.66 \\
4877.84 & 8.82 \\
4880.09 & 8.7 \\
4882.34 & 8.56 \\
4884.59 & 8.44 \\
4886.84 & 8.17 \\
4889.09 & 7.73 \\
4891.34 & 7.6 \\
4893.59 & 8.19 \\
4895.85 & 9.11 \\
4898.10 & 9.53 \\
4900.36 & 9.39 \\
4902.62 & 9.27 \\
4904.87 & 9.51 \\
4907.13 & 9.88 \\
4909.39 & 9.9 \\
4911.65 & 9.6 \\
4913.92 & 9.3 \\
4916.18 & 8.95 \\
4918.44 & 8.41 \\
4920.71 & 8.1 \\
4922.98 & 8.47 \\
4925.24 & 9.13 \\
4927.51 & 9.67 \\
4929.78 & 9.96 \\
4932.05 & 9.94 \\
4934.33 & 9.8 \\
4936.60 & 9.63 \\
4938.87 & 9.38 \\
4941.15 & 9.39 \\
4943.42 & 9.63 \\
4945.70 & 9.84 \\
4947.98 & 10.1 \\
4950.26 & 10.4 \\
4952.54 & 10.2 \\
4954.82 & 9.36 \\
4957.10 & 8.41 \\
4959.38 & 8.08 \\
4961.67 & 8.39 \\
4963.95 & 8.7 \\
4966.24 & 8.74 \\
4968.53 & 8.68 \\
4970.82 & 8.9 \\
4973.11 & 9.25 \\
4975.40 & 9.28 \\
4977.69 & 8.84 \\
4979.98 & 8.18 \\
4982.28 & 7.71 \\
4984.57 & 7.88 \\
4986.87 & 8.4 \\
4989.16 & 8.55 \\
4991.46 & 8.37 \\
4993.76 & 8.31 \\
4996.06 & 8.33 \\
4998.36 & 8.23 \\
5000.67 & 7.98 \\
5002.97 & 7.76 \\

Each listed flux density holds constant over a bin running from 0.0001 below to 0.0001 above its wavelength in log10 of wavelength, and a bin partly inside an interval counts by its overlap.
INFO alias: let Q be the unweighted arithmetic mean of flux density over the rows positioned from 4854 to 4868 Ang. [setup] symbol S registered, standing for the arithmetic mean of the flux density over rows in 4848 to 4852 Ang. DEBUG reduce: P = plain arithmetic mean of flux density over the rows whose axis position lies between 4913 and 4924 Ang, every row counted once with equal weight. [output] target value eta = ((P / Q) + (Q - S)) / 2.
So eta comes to 0.26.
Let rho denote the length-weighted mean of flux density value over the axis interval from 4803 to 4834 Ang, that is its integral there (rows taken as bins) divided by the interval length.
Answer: 8.55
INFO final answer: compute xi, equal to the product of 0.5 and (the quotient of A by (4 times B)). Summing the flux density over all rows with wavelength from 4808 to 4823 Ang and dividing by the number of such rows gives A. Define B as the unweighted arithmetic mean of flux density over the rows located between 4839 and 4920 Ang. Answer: 0.123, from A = 8.73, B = 8.84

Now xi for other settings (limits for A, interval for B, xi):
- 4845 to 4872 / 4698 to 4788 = 0.132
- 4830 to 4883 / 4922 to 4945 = 0.114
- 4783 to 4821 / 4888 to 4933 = 0.116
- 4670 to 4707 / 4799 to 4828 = 0.129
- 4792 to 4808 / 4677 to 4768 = 0.124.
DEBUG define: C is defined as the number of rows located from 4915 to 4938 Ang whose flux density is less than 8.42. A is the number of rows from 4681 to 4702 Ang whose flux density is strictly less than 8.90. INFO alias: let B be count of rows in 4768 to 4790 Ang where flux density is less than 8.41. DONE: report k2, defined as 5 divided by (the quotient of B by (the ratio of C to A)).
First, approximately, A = 3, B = 10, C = 2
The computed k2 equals 0.33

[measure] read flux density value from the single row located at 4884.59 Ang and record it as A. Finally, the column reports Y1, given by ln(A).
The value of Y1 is 2.13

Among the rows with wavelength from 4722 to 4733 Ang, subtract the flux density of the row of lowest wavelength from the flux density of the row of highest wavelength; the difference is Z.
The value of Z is -0.5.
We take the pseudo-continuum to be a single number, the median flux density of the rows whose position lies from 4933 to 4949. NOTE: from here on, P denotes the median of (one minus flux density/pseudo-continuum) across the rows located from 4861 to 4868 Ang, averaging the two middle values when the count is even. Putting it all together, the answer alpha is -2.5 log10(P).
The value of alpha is 2.8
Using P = 0.07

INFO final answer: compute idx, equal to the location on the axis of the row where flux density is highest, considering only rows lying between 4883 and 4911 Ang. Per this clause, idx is 4909.39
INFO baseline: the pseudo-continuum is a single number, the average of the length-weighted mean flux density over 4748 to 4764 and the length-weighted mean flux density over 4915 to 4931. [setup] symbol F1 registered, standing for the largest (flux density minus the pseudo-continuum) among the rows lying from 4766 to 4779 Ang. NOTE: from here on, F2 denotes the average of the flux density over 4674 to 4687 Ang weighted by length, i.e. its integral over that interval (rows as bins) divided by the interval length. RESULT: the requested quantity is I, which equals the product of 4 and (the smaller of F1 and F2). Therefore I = -4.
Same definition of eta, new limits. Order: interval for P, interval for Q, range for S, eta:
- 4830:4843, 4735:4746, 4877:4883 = 0.54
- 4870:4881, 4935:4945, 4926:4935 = 0.29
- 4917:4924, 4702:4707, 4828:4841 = 0.57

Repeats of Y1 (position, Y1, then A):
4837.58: 2.14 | 8.51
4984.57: 2.06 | 7.88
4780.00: 1.93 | 6.91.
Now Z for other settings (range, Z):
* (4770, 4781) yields -0.6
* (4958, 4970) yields 0.6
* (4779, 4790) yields 0.6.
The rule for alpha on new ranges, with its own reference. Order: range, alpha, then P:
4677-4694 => 2.9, 0.07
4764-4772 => 1.7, 0.21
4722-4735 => 2.6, 0.09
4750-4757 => 2.4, 0.11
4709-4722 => 3.1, 0.06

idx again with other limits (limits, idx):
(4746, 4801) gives 4747.09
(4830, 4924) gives 4909.39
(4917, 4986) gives 4950.26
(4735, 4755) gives 4747.09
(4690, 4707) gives 4697.08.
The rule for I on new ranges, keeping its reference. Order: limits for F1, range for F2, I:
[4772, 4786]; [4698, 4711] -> -4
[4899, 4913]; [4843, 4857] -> 5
